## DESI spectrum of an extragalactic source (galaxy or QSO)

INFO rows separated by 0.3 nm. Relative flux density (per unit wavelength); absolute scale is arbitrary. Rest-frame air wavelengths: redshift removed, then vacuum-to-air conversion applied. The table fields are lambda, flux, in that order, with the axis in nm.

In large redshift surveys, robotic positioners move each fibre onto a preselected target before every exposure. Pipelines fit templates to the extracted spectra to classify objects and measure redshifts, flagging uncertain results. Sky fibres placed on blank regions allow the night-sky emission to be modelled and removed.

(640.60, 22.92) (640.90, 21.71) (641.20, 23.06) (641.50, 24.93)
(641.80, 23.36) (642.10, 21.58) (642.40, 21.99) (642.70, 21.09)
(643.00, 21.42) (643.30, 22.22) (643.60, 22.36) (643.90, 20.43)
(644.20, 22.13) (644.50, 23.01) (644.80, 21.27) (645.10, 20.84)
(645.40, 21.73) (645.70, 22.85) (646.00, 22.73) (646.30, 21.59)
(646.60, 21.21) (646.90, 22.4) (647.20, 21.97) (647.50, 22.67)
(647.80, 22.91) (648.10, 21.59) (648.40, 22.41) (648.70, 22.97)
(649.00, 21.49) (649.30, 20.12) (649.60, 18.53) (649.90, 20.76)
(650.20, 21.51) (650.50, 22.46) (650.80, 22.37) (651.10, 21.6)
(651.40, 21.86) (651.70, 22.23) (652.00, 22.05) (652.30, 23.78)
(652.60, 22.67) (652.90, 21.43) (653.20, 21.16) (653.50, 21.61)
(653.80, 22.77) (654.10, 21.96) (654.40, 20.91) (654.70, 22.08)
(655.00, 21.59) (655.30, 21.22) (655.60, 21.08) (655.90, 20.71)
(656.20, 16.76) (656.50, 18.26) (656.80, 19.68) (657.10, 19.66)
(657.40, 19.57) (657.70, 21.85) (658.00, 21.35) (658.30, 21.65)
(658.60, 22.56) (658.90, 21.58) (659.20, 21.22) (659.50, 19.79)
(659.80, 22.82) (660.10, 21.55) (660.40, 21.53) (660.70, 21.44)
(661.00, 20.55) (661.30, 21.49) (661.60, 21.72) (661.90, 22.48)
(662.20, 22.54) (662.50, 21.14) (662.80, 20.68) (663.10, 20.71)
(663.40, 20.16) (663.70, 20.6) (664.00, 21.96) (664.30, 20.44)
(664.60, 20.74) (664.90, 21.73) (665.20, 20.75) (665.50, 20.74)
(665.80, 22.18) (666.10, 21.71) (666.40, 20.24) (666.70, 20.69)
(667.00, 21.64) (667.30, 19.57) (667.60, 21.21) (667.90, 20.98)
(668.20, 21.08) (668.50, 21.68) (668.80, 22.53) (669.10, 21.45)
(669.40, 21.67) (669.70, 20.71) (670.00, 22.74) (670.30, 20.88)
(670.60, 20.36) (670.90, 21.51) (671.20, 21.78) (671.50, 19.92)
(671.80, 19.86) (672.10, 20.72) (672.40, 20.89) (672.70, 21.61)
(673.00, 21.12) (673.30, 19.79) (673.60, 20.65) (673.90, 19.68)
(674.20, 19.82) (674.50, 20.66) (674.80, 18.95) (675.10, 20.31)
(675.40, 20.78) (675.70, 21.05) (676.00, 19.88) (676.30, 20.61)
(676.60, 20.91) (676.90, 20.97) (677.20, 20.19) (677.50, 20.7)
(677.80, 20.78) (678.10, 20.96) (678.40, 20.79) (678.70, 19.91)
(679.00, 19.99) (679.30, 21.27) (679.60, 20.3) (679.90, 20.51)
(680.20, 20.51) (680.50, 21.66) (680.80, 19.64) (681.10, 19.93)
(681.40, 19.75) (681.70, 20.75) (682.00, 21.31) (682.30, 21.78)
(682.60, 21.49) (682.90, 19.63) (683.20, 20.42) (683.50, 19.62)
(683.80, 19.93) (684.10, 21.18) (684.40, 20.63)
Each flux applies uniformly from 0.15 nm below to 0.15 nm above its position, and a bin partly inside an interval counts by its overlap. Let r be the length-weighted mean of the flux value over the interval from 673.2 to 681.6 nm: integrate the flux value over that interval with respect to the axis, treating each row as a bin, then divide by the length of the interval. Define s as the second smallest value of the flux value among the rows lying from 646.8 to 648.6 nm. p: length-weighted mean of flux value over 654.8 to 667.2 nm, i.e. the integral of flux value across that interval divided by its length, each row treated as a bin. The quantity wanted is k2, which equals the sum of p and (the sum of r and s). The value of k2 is 63.4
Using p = 21.0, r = 20.4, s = 21.97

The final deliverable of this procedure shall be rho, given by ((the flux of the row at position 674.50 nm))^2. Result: 427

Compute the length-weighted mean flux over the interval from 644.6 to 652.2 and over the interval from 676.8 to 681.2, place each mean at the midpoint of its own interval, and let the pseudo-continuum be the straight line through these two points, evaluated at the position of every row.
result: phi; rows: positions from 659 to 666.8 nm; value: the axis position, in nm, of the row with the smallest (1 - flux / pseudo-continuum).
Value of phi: 659.80 nm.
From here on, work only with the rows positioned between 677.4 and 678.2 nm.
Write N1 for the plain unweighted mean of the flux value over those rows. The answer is 20.8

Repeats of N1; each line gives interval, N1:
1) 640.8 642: 23.3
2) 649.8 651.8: 21.8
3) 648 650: 21.1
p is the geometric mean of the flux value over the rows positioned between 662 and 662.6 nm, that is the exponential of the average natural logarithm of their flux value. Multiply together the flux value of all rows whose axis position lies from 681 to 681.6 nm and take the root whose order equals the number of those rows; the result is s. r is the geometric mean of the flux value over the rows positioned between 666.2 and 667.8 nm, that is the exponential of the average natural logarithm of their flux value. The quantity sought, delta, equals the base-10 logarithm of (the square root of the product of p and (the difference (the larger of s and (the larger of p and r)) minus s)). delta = 0.82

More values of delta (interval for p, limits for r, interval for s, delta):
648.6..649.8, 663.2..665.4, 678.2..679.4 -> 0.47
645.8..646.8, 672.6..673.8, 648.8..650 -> 0.78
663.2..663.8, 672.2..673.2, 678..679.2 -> 0.61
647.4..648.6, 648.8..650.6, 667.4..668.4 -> 0.73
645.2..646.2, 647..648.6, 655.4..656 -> 0.77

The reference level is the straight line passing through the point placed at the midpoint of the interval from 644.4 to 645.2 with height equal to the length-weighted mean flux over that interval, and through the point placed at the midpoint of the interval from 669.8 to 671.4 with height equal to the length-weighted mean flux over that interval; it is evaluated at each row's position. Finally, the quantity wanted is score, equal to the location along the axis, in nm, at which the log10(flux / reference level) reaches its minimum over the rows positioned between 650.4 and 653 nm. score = 652.90 nm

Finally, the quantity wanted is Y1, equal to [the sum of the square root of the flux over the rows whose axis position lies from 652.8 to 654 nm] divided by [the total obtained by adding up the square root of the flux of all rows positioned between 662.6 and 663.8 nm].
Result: 1.03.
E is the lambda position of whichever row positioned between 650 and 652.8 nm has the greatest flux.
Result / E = 652.30 nm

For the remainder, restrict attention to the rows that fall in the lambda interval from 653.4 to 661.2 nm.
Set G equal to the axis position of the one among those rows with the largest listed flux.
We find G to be 659.80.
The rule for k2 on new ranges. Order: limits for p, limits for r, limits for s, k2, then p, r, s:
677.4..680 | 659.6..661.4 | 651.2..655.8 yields 63.2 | 20.6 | 21.5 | 21.08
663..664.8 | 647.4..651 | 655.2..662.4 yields 60.7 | 20.8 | 21.6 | 18.26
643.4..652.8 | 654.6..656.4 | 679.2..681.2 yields 62.3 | 21.9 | 20.5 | 19.93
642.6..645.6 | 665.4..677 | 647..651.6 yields 62.7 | 21.7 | 20.9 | 20.12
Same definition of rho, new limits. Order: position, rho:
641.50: 622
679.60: 412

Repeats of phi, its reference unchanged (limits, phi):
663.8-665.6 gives 664.00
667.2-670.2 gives 670.00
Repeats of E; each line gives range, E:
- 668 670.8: 670.00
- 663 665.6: 664.00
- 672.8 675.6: 673.00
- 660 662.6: 662.20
